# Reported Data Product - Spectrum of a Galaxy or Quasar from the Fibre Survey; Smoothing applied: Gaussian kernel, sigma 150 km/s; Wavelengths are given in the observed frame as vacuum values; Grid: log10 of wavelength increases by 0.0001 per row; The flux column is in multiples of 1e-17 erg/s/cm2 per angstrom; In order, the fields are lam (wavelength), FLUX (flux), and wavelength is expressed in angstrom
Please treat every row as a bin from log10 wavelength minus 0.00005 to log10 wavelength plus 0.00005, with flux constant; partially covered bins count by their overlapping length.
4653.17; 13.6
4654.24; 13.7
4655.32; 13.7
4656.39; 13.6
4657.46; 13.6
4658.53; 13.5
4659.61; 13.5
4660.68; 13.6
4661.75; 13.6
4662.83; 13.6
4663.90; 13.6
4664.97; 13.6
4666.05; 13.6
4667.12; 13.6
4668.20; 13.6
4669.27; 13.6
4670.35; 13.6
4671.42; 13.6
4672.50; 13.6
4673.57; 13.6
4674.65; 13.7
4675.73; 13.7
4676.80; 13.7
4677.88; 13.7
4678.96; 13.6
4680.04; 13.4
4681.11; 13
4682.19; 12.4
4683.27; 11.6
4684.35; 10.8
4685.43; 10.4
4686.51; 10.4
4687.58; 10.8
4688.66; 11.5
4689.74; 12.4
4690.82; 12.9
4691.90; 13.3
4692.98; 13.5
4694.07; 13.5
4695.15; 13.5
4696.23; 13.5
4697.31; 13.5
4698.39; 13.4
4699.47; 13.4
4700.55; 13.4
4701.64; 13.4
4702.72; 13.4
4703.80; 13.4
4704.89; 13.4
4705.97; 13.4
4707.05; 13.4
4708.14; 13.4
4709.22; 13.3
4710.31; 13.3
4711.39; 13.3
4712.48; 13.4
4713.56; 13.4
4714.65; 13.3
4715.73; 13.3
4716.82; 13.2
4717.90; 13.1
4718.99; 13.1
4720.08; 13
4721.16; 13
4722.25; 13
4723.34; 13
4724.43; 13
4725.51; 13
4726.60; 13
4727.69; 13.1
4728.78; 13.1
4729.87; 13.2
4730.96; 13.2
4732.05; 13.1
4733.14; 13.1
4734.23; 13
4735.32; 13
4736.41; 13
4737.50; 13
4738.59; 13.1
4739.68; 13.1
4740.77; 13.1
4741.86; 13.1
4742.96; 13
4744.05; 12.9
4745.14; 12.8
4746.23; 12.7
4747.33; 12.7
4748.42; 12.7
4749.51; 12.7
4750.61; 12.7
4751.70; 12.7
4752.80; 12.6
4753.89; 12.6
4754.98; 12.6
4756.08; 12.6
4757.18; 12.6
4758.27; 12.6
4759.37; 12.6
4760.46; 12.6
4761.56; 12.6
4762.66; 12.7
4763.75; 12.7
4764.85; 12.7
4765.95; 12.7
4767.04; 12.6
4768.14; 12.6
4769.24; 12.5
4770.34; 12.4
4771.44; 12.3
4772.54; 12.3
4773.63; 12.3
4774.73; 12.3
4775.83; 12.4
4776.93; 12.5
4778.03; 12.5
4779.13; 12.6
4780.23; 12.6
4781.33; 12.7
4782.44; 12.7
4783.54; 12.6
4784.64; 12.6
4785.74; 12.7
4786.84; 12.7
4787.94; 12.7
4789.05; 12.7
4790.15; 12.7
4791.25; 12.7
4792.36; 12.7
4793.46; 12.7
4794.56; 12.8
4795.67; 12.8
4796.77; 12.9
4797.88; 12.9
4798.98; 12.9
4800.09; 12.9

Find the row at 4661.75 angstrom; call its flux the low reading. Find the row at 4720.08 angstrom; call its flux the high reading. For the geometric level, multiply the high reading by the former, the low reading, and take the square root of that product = 13.3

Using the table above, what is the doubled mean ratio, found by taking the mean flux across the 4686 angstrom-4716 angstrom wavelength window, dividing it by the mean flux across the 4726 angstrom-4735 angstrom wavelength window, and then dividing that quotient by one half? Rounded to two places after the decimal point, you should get 2.00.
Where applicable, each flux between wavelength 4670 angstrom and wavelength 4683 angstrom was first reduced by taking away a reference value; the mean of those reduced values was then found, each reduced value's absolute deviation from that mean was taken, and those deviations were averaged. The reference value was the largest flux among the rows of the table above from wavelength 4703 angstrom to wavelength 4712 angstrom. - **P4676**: 0.27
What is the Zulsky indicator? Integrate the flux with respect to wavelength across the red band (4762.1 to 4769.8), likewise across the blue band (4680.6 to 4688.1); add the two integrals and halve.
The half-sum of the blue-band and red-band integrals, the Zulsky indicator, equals 91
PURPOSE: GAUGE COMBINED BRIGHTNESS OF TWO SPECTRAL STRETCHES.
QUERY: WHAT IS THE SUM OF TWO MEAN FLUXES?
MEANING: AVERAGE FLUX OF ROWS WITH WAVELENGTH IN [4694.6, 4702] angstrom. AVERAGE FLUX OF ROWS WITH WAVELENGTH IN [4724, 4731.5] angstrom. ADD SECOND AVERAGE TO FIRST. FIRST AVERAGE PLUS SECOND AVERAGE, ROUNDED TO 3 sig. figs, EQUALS 26.5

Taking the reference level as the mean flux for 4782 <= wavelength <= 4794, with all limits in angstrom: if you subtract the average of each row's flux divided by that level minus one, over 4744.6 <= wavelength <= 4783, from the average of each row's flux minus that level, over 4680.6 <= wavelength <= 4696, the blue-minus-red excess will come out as -0.5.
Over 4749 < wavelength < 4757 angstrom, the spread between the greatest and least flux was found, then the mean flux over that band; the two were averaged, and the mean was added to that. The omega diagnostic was 19.0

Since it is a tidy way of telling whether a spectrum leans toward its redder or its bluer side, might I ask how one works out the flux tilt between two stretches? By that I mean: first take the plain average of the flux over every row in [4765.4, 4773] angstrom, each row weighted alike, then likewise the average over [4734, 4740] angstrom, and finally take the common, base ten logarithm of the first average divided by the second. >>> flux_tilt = -0.019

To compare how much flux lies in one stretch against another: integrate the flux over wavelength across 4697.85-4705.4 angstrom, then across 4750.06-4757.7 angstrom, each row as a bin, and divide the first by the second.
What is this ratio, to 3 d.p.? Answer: 1.049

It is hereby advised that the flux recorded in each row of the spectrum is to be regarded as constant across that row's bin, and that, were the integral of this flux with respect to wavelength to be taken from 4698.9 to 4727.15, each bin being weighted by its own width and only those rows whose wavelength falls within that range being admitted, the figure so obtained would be 374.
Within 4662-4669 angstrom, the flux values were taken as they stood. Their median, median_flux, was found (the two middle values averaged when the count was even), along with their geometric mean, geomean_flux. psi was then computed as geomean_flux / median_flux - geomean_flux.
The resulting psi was -12.6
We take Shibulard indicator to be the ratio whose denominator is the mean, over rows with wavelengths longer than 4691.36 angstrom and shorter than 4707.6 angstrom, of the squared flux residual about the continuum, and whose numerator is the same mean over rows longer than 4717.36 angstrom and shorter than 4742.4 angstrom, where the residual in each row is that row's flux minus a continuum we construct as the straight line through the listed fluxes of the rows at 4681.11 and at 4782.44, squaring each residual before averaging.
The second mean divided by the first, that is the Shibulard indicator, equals 0.20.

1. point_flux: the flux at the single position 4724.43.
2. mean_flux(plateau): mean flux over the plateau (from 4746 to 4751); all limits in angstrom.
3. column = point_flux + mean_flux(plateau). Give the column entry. 25.7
